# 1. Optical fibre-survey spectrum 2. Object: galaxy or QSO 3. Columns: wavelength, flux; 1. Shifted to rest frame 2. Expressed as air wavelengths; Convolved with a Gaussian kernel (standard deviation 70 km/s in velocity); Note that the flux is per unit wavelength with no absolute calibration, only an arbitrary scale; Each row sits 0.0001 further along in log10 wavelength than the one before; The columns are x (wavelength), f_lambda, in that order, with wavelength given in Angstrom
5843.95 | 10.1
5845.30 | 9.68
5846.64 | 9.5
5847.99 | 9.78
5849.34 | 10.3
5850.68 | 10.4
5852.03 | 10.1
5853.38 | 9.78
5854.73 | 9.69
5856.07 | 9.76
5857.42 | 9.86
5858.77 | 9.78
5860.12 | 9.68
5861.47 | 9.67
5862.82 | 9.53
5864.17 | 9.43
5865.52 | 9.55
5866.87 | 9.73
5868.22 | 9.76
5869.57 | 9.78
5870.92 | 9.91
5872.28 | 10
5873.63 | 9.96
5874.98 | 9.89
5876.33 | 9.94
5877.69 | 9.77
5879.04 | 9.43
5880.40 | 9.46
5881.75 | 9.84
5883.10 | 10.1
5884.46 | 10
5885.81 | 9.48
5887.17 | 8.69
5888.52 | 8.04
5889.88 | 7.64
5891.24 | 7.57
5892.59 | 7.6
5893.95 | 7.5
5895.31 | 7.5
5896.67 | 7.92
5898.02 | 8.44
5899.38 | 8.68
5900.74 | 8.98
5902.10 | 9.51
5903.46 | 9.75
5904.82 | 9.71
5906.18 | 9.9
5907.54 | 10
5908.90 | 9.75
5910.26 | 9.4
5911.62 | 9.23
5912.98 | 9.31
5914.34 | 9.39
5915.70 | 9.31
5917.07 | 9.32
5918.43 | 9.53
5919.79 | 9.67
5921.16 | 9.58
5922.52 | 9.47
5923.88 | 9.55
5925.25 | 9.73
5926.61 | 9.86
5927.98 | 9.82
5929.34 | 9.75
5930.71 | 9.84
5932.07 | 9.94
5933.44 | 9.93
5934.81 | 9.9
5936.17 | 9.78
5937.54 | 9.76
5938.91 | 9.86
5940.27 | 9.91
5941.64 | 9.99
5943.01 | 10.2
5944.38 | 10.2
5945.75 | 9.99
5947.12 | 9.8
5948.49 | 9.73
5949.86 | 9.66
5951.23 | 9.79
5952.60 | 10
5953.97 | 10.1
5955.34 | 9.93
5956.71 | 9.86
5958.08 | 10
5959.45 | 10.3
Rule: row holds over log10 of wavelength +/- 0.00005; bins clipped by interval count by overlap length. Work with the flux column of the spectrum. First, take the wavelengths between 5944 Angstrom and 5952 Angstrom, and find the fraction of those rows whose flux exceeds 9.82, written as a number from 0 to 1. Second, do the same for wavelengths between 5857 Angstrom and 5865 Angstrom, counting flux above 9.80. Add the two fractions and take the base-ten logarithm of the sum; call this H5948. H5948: -0.30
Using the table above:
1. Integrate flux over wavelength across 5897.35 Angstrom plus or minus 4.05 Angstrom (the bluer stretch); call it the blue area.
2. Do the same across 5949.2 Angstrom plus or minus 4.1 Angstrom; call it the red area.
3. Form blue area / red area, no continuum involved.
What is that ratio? 0.82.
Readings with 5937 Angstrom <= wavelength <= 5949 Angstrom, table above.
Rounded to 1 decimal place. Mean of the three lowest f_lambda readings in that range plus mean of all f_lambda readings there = 19.7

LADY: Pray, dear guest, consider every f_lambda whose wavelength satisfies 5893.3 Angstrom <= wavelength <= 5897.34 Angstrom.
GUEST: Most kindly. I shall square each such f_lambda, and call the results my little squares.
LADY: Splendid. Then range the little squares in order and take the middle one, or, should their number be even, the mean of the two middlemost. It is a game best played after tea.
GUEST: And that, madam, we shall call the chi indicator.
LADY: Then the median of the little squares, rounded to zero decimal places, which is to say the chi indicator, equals 56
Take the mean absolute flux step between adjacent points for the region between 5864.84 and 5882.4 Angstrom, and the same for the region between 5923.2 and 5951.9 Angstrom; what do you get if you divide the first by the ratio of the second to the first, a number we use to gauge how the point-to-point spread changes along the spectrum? 0.17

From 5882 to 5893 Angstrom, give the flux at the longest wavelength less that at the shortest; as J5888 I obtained -2.50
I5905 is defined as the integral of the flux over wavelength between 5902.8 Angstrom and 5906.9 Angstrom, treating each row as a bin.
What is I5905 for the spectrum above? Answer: 40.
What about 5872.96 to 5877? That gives 40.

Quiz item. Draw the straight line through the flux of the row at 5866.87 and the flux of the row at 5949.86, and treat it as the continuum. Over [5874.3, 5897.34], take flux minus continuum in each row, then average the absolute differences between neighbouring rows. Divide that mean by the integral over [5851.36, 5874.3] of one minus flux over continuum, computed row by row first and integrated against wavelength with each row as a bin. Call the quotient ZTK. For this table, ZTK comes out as -3.9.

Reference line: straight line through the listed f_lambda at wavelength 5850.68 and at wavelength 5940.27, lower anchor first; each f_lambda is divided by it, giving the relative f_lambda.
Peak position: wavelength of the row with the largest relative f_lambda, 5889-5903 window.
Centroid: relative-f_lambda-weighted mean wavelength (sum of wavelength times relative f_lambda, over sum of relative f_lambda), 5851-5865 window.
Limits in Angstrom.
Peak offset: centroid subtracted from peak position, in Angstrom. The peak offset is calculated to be 44.1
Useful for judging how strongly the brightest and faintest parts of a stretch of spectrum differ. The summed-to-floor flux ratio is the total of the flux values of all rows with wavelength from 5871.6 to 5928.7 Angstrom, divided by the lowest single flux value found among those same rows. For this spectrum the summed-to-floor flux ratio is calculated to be 51.8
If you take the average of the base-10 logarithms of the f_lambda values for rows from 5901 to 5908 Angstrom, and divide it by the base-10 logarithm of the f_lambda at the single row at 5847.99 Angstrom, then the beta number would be 1.00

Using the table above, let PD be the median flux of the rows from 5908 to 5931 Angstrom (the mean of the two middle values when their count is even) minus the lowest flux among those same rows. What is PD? 0.32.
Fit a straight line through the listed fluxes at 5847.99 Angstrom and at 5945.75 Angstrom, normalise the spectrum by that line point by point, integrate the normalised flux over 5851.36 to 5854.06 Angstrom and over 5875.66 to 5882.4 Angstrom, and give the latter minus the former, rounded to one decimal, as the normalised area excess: 3.9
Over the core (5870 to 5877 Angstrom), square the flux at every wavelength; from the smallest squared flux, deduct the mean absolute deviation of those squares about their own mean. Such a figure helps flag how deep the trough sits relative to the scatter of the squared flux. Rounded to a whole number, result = 97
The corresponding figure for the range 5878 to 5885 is 84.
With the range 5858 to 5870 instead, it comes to 87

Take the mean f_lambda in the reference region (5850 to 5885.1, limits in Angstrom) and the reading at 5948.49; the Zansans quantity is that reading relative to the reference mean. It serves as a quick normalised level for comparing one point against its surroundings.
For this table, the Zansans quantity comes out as 0.99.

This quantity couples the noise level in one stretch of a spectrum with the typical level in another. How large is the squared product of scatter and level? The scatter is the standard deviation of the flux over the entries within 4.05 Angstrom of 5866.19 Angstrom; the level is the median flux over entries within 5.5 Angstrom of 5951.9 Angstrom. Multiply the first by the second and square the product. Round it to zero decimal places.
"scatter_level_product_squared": 2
